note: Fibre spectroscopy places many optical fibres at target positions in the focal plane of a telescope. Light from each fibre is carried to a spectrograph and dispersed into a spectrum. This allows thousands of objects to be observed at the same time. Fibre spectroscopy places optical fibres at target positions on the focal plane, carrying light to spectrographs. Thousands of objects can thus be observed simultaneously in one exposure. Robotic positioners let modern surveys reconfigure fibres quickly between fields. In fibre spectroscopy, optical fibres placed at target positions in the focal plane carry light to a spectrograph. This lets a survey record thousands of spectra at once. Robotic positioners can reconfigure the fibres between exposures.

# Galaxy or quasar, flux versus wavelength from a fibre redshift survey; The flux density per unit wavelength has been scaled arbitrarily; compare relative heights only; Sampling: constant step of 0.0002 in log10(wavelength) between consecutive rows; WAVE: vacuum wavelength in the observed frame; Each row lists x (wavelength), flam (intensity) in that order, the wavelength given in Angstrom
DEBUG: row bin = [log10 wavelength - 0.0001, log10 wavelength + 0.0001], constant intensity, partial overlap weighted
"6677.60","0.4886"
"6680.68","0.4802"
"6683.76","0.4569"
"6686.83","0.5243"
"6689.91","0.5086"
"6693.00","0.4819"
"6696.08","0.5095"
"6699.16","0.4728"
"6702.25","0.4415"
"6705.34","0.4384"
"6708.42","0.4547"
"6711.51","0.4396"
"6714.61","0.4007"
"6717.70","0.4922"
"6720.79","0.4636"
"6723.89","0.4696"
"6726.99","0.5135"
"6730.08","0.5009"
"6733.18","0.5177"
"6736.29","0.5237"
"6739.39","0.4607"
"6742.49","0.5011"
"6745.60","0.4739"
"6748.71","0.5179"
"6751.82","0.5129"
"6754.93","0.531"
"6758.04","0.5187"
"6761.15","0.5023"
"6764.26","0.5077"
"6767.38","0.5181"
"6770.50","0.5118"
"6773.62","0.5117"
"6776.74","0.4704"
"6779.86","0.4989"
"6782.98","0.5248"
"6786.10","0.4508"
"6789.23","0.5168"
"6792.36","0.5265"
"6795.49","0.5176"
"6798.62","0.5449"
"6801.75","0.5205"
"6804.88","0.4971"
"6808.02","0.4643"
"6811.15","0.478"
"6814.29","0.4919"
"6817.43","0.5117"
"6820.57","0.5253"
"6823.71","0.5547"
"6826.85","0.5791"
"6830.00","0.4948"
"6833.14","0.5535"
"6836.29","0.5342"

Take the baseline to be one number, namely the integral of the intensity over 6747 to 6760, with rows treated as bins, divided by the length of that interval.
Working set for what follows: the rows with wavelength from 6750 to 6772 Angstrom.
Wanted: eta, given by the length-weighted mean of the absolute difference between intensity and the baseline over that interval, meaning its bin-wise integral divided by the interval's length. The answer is 0.0077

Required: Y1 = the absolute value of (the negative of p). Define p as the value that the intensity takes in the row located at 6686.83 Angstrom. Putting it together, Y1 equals 0.524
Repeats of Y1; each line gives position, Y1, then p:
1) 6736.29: 0.524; 0.5237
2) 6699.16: 0.473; 0.4728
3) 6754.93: 0.531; 0.531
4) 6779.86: 0.499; 0.4989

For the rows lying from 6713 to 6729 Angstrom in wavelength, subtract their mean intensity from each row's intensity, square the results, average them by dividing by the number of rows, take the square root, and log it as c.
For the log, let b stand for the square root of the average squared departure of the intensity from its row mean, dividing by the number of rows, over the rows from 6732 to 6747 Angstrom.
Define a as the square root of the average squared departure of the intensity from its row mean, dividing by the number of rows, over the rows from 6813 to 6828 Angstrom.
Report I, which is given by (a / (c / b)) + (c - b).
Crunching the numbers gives 0.0335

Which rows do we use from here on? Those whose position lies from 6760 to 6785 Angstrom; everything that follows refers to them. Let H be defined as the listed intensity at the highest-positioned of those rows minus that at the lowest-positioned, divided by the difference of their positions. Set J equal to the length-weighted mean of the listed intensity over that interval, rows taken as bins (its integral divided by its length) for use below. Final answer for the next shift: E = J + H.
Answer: 0.506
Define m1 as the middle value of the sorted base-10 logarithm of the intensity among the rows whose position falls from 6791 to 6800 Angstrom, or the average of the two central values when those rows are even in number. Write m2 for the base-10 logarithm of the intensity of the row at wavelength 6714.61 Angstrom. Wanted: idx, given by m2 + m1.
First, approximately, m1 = -0.279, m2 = -0.397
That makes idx -0.676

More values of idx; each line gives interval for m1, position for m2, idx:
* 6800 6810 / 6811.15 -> -0.624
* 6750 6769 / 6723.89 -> -0.616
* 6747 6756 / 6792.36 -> -0.564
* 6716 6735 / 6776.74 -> -0.632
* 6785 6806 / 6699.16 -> -0.611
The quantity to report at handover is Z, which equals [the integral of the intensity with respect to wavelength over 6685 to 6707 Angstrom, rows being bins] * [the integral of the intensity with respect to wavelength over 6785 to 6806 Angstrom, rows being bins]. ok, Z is 114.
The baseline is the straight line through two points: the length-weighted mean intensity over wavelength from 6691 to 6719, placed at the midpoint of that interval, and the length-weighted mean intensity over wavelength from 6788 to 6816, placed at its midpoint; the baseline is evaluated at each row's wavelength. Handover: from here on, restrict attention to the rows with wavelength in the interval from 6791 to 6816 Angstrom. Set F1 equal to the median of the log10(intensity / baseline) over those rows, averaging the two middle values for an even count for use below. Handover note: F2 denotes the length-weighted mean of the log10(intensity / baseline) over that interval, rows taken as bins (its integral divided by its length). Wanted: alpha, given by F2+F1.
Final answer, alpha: -0.001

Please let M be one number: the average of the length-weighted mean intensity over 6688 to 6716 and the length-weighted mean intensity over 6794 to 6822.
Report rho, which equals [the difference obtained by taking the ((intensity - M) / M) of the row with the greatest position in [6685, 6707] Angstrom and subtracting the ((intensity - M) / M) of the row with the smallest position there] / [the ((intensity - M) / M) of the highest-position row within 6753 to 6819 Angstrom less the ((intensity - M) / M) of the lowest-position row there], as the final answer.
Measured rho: 4.5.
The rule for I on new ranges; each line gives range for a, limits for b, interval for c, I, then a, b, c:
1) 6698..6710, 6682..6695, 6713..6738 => 0.0214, 0.014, 0.026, 0.038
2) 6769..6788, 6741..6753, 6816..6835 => 0.0270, 0.026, 0.017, 0.029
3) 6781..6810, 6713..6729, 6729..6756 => 0.0341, 0.029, 0.038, 0.022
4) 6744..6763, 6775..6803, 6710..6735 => 0.0229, 0.018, 0.028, 0.037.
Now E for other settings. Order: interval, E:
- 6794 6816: 0.501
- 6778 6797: 0.507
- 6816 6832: 0.533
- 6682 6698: 0.500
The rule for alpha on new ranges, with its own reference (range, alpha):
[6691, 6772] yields 0.033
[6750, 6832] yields 0.022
